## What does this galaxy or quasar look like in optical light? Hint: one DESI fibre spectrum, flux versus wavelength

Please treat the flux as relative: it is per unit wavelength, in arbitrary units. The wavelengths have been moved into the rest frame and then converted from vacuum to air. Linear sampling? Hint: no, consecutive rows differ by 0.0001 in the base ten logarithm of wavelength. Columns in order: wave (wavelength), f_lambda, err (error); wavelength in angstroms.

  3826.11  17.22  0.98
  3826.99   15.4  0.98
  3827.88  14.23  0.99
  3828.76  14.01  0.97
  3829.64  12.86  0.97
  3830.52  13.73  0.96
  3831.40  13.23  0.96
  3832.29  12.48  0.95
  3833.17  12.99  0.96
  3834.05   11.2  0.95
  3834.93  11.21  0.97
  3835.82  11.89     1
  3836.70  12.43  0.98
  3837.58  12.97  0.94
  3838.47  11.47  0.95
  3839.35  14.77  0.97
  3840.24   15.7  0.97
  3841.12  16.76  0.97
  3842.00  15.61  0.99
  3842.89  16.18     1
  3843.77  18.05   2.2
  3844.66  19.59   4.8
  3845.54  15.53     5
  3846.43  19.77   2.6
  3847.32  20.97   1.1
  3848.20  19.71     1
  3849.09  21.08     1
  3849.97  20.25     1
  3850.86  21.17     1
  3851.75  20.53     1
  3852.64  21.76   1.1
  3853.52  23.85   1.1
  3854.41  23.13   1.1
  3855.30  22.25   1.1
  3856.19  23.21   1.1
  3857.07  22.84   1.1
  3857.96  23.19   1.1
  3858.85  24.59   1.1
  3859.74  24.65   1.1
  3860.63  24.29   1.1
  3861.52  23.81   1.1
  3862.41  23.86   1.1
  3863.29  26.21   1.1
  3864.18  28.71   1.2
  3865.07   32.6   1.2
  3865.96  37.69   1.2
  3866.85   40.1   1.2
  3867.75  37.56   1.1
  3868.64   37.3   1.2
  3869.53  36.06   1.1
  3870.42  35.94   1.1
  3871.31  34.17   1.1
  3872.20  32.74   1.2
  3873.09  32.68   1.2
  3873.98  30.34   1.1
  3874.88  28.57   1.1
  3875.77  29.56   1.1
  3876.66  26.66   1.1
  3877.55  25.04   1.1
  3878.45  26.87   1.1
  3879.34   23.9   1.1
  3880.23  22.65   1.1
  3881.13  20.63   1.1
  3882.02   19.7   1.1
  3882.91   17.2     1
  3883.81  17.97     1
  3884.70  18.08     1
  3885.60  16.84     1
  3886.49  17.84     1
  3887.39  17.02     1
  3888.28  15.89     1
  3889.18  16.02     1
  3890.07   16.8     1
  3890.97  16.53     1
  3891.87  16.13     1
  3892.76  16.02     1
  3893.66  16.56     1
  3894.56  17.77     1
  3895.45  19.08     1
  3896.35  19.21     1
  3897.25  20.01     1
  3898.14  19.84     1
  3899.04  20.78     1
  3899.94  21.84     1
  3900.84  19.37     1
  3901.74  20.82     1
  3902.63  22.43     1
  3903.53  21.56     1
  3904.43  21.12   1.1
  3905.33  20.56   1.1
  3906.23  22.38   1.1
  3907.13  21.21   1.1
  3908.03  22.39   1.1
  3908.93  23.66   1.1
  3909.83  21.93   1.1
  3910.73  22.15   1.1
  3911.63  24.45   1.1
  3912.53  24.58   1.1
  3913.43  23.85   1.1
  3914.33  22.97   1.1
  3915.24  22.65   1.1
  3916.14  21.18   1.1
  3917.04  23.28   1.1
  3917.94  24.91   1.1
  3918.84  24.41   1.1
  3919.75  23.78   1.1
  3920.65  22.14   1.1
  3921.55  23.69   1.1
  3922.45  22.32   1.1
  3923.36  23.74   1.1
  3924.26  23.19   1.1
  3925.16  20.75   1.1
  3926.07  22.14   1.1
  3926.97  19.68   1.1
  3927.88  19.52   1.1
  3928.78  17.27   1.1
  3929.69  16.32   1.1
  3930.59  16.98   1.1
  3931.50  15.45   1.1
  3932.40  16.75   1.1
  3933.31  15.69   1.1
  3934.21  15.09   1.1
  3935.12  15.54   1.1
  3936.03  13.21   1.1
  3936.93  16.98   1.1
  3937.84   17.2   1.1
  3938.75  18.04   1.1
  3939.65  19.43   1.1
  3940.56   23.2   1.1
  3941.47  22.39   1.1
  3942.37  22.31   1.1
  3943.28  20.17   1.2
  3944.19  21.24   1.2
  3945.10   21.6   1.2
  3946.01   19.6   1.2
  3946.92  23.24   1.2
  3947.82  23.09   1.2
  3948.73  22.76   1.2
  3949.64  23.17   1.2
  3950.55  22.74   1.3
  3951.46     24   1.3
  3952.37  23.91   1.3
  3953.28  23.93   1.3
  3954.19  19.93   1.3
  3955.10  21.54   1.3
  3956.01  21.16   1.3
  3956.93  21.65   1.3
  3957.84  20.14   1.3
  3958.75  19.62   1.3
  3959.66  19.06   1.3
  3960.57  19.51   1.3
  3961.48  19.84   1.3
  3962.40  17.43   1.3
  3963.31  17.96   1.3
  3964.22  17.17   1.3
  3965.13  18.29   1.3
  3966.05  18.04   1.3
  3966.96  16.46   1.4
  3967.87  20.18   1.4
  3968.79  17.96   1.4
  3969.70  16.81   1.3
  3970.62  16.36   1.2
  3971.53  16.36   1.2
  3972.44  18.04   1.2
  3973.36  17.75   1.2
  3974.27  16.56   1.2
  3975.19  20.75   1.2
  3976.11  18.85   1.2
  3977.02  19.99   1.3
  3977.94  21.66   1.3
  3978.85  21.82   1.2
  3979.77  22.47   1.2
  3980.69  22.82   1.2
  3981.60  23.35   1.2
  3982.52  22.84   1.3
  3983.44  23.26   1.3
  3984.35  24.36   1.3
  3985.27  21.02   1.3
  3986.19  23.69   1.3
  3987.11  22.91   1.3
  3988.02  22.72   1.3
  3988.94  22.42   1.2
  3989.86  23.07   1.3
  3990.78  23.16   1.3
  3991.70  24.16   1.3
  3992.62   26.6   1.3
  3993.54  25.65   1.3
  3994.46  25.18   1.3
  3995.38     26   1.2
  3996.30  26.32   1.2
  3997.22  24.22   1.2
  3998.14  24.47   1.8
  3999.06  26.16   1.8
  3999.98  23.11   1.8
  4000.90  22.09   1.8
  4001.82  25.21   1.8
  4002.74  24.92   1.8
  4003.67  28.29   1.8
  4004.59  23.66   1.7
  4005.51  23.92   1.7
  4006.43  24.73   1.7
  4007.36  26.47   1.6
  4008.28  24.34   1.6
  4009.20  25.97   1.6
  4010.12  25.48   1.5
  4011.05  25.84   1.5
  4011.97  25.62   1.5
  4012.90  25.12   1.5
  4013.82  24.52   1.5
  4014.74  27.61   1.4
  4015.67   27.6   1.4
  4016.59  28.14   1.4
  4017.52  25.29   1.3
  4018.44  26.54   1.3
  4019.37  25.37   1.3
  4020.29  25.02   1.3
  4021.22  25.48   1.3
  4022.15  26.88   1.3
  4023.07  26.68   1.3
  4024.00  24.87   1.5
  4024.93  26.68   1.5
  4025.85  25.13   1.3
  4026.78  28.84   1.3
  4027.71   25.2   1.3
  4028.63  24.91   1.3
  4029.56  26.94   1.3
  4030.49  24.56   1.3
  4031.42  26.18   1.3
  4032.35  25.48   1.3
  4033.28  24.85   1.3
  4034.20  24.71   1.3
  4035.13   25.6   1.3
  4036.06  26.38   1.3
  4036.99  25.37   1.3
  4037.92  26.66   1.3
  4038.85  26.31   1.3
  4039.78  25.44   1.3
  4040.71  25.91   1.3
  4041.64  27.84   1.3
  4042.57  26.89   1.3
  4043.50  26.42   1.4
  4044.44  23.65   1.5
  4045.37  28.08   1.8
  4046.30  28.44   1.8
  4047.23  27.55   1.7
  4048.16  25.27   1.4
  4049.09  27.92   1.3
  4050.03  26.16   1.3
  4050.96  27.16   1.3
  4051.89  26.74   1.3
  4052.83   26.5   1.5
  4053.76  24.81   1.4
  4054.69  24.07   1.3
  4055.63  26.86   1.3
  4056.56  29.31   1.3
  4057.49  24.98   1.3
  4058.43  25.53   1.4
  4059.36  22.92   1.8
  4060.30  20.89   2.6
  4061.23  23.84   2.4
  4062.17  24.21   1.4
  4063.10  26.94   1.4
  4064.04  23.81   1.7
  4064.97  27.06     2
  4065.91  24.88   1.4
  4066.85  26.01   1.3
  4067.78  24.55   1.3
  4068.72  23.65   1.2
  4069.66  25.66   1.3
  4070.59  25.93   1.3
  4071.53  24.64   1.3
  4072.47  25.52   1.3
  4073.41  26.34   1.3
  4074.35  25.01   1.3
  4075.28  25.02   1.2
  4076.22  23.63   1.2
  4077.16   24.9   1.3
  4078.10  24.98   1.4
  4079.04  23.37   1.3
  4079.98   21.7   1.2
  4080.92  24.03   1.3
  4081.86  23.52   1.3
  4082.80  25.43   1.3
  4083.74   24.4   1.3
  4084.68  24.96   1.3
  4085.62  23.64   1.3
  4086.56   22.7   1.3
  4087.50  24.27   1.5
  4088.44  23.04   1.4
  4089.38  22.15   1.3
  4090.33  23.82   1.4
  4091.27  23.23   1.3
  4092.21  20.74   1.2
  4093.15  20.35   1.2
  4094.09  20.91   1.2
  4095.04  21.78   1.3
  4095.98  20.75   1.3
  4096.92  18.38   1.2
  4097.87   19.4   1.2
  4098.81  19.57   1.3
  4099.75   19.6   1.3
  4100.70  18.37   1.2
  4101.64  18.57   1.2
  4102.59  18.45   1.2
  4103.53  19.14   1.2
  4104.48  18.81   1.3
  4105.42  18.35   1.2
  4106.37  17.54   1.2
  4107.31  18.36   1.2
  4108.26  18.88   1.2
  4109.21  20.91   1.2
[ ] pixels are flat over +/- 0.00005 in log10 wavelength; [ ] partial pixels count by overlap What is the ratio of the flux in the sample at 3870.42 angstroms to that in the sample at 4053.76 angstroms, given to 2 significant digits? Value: 1.4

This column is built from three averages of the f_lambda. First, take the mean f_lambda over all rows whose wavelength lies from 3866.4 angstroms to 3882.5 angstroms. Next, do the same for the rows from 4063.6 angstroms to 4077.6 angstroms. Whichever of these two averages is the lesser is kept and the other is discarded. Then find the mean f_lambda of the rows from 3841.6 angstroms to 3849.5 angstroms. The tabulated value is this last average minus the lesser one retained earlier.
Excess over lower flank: -7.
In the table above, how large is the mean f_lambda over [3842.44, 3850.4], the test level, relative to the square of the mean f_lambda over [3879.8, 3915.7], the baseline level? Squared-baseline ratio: 0.048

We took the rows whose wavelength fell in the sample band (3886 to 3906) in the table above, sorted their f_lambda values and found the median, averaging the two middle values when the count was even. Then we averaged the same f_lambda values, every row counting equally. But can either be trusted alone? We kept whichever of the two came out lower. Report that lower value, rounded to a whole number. 19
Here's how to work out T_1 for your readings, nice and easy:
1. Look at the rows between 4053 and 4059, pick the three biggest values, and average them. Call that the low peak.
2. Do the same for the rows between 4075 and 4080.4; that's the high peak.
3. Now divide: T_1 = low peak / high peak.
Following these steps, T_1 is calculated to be 1.09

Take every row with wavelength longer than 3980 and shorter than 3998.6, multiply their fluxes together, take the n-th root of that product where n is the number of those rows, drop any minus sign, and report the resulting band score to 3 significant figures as 23.9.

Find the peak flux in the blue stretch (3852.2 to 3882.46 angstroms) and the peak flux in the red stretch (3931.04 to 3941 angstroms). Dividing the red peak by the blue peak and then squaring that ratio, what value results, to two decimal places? 0.33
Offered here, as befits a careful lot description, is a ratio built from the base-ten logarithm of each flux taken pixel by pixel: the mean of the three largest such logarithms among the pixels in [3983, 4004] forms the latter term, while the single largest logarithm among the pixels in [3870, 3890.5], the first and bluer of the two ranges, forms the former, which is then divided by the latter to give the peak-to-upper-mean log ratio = 1.09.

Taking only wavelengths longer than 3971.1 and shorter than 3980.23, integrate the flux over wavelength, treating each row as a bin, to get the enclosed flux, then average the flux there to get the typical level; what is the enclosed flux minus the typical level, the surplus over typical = 158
